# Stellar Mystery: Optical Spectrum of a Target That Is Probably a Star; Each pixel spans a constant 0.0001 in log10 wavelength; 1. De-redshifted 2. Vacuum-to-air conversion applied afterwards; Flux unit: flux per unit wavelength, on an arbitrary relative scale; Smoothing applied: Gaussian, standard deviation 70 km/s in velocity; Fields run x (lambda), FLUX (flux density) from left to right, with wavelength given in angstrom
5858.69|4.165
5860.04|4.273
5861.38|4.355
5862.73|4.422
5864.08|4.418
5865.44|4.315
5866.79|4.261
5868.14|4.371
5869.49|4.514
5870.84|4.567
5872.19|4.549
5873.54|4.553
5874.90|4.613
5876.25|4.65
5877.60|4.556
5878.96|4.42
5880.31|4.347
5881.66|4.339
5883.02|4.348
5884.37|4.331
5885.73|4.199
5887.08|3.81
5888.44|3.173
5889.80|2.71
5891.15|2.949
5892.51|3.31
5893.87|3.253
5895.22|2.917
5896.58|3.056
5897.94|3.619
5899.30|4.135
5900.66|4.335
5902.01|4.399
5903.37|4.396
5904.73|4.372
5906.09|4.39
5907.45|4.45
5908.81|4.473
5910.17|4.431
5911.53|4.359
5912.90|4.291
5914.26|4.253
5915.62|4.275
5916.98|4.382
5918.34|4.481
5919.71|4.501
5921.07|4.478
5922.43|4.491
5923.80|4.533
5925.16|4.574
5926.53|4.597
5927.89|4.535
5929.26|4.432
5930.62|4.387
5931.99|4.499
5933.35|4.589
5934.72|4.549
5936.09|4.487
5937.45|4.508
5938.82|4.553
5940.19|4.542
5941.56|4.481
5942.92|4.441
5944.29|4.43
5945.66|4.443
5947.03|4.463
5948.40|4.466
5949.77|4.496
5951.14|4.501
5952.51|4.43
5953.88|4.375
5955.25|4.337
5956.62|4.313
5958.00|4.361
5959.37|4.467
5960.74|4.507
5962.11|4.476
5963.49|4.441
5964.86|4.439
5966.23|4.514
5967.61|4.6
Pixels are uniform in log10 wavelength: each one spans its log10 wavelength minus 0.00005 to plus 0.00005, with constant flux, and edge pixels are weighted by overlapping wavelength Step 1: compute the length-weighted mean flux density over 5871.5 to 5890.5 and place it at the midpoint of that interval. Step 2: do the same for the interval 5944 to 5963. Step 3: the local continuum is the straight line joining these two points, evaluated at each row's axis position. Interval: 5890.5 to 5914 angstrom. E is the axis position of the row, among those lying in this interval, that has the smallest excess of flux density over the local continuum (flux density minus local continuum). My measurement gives 5895.22 angstrom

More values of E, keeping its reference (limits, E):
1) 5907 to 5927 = 5914.26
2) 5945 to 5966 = 5956.62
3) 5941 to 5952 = 5944.29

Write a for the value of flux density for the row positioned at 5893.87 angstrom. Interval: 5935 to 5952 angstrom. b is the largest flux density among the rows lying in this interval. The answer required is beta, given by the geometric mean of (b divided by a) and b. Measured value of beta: 2.52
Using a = 3.253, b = 4.553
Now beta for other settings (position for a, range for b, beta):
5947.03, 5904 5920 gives 2.13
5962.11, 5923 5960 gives 2.17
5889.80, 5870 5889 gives 2.82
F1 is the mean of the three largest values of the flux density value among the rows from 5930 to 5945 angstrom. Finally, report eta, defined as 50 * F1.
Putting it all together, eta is 228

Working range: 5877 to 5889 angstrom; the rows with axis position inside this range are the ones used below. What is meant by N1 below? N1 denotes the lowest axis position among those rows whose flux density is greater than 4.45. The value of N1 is 5877.60 angstrom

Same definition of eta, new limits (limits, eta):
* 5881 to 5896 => 217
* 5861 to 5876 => 229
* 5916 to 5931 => 228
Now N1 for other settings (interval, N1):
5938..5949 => 5938.82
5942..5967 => 5947.03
